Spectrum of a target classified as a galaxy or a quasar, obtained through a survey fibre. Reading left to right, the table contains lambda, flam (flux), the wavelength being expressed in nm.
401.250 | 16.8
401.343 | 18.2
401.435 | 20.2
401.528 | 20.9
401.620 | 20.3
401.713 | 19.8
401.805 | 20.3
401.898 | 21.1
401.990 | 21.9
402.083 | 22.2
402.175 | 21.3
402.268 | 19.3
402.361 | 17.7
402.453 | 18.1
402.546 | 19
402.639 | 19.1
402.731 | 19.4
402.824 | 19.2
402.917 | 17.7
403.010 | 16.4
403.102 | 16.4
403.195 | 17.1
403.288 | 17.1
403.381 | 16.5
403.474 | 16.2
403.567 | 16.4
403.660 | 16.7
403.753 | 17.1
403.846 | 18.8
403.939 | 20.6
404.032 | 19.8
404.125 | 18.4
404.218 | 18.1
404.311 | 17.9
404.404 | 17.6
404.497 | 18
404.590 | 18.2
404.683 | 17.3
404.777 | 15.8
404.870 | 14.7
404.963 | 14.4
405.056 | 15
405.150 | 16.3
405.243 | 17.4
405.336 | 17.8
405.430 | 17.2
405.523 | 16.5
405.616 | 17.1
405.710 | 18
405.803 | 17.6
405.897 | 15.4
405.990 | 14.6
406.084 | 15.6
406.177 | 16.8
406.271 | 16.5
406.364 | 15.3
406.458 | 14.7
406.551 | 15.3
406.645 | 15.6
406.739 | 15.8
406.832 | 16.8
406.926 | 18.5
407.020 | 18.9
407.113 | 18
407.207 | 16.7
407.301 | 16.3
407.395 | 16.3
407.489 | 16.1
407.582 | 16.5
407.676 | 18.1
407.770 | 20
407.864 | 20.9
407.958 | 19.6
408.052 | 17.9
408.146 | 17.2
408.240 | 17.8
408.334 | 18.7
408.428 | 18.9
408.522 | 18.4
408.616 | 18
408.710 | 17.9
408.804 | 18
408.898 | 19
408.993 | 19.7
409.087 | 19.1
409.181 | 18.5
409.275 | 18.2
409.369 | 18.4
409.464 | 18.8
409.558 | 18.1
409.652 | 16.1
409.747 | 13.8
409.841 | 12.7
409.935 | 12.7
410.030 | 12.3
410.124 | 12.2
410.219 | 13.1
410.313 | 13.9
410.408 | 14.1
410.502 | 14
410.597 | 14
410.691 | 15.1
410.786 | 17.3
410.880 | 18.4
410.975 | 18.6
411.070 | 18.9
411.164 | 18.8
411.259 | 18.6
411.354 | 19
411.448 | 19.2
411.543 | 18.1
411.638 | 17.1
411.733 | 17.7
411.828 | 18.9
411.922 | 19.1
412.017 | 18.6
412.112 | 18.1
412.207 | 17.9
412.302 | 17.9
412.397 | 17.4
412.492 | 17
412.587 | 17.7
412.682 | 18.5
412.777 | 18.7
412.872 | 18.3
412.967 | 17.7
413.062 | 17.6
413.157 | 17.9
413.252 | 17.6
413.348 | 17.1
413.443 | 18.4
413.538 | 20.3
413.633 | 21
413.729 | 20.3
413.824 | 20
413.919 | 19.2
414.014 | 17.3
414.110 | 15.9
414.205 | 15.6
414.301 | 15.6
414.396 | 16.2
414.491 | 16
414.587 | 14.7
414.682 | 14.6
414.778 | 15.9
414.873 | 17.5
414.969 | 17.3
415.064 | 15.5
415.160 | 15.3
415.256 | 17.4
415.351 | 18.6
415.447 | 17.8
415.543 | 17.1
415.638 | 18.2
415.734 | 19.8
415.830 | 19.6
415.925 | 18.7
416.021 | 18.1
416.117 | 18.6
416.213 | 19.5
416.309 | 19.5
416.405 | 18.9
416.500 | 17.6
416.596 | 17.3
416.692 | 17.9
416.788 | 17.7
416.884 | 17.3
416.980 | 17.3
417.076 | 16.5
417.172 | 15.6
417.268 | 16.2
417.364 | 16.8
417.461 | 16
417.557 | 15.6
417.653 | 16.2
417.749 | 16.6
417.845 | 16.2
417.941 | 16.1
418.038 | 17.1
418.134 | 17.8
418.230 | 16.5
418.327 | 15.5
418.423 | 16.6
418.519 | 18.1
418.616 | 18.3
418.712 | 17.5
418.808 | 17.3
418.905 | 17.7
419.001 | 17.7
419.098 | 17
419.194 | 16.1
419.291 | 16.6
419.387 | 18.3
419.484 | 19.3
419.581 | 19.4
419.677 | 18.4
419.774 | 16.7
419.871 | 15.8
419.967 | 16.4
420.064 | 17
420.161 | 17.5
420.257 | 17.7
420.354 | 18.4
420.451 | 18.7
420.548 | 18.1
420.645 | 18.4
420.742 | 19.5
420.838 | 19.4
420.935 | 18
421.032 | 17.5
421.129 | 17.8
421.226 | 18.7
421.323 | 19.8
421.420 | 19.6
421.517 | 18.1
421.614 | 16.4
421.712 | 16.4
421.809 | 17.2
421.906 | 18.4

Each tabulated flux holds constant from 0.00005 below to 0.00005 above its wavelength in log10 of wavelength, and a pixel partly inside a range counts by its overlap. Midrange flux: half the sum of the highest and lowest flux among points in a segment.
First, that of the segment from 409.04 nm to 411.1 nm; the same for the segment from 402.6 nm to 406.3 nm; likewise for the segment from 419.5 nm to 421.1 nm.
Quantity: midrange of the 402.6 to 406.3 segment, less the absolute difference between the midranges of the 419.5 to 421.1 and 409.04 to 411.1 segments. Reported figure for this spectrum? 15.5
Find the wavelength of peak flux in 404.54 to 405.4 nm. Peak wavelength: 404.590 nm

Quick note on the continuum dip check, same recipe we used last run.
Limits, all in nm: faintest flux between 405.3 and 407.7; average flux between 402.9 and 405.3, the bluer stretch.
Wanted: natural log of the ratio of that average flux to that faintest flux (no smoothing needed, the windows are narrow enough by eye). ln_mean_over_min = 0.16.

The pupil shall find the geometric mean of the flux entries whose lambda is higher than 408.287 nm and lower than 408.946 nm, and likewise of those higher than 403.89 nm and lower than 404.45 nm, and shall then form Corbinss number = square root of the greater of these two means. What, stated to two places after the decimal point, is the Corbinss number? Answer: 4.32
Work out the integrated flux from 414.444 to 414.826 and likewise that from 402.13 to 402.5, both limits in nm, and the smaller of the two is 5.84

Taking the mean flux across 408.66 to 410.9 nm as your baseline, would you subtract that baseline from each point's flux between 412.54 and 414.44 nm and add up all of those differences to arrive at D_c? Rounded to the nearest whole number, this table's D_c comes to 40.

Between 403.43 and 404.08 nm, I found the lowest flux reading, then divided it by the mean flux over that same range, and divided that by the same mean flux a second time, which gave 0.0503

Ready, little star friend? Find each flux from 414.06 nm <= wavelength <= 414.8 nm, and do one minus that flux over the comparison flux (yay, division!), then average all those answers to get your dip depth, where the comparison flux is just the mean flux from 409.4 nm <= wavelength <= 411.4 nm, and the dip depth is 0.01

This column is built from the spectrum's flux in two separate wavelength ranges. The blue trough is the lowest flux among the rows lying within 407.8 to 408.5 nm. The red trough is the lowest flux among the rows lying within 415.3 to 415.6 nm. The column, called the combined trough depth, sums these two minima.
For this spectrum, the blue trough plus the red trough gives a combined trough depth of 34.3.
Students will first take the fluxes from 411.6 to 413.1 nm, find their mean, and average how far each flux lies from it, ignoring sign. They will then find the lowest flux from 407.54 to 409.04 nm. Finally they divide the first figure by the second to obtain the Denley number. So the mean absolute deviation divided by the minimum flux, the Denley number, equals 0.031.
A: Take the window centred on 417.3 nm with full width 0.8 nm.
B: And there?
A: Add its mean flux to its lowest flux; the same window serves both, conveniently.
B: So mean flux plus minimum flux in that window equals 32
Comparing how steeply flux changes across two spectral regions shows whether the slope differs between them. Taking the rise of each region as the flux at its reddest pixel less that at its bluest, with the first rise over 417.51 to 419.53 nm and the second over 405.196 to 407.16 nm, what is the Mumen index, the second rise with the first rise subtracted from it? -3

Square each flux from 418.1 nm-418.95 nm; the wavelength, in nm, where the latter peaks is 418.616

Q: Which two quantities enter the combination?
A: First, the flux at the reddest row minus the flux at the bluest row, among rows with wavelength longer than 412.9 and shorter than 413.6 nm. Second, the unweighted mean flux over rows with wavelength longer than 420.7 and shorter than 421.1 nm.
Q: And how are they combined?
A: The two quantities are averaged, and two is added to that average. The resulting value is 12.6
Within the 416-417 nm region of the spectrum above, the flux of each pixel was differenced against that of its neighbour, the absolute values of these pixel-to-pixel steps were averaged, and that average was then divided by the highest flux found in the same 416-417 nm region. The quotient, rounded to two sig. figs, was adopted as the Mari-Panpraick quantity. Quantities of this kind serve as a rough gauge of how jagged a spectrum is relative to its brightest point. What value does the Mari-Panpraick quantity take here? 0.025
